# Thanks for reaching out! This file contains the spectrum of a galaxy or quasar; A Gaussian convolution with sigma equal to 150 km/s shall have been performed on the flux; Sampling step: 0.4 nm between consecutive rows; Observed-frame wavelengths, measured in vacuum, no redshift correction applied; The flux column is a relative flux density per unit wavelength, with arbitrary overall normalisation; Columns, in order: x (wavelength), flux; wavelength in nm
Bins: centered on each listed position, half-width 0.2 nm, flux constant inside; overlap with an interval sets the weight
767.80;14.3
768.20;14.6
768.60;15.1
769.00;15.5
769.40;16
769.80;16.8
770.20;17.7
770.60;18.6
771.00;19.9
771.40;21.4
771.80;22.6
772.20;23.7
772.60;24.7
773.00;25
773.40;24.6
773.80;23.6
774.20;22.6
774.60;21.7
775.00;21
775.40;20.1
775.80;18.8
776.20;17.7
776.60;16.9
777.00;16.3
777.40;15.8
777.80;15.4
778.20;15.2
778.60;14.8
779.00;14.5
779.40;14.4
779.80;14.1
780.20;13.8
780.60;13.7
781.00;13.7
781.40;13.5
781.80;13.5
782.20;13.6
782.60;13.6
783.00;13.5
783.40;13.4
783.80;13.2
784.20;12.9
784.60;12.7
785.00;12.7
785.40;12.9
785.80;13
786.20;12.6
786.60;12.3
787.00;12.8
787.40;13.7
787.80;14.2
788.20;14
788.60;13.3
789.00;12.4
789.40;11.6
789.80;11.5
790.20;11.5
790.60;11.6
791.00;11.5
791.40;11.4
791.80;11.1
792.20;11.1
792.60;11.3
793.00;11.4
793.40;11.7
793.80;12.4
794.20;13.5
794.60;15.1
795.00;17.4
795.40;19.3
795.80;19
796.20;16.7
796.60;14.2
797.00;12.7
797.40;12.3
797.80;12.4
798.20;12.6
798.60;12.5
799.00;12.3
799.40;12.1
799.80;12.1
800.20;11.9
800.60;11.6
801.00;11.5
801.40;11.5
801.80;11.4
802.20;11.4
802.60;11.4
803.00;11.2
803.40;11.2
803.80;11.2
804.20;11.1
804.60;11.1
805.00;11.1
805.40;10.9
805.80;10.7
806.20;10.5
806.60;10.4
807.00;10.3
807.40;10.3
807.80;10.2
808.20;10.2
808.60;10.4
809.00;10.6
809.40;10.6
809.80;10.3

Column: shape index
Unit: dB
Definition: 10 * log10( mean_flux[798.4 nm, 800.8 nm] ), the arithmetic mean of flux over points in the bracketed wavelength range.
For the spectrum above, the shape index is 10.8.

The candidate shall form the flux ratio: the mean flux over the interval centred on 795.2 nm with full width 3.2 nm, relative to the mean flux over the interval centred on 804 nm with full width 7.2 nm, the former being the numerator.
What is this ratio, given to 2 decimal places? 1.44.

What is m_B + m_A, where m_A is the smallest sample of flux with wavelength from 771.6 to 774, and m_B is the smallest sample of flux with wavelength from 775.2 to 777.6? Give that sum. 38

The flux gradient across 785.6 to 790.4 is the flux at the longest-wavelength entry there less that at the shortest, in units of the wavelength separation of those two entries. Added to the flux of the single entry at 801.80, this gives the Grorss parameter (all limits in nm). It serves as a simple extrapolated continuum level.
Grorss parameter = 11.1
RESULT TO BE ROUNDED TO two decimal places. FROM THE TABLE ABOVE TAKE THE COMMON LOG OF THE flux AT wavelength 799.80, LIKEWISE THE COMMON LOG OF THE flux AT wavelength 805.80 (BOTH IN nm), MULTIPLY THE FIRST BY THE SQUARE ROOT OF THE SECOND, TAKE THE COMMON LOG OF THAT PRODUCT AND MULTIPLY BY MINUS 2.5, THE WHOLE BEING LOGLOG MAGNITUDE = -0.10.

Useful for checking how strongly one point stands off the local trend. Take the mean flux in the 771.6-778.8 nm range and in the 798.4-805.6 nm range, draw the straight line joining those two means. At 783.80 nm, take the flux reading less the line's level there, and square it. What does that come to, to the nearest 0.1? 16.8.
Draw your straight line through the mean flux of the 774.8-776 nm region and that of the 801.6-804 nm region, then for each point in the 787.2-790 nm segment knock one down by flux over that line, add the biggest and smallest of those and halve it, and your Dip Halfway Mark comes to 0.18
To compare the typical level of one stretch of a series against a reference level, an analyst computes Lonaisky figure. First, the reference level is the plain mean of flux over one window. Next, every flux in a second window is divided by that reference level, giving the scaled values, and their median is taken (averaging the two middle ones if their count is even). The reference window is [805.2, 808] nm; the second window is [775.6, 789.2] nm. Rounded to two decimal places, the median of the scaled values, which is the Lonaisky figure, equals 1.30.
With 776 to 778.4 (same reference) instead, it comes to 1.53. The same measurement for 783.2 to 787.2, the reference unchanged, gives 1.23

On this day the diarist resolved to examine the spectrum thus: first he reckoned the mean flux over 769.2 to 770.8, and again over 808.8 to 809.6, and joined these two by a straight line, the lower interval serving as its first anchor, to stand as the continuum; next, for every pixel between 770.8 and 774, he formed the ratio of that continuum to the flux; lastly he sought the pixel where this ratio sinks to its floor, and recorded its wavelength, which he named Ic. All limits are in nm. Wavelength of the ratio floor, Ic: 773.00 nm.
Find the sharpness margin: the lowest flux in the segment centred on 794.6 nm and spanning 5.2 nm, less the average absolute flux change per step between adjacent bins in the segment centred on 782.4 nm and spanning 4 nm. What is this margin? 11.0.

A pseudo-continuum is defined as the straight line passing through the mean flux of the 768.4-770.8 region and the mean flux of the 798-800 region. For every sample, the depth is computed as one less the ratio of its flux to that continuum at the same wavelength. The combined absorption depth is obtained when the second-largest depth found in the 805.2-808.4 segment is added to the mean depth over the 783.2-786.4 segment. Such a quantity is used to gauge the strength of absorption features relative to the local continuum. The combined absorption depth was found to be 0.2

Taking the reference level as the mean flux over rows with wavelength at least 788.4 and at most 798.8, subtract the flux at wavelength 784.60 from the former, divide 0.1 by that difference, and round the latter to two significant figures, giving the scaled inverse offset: 0.23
